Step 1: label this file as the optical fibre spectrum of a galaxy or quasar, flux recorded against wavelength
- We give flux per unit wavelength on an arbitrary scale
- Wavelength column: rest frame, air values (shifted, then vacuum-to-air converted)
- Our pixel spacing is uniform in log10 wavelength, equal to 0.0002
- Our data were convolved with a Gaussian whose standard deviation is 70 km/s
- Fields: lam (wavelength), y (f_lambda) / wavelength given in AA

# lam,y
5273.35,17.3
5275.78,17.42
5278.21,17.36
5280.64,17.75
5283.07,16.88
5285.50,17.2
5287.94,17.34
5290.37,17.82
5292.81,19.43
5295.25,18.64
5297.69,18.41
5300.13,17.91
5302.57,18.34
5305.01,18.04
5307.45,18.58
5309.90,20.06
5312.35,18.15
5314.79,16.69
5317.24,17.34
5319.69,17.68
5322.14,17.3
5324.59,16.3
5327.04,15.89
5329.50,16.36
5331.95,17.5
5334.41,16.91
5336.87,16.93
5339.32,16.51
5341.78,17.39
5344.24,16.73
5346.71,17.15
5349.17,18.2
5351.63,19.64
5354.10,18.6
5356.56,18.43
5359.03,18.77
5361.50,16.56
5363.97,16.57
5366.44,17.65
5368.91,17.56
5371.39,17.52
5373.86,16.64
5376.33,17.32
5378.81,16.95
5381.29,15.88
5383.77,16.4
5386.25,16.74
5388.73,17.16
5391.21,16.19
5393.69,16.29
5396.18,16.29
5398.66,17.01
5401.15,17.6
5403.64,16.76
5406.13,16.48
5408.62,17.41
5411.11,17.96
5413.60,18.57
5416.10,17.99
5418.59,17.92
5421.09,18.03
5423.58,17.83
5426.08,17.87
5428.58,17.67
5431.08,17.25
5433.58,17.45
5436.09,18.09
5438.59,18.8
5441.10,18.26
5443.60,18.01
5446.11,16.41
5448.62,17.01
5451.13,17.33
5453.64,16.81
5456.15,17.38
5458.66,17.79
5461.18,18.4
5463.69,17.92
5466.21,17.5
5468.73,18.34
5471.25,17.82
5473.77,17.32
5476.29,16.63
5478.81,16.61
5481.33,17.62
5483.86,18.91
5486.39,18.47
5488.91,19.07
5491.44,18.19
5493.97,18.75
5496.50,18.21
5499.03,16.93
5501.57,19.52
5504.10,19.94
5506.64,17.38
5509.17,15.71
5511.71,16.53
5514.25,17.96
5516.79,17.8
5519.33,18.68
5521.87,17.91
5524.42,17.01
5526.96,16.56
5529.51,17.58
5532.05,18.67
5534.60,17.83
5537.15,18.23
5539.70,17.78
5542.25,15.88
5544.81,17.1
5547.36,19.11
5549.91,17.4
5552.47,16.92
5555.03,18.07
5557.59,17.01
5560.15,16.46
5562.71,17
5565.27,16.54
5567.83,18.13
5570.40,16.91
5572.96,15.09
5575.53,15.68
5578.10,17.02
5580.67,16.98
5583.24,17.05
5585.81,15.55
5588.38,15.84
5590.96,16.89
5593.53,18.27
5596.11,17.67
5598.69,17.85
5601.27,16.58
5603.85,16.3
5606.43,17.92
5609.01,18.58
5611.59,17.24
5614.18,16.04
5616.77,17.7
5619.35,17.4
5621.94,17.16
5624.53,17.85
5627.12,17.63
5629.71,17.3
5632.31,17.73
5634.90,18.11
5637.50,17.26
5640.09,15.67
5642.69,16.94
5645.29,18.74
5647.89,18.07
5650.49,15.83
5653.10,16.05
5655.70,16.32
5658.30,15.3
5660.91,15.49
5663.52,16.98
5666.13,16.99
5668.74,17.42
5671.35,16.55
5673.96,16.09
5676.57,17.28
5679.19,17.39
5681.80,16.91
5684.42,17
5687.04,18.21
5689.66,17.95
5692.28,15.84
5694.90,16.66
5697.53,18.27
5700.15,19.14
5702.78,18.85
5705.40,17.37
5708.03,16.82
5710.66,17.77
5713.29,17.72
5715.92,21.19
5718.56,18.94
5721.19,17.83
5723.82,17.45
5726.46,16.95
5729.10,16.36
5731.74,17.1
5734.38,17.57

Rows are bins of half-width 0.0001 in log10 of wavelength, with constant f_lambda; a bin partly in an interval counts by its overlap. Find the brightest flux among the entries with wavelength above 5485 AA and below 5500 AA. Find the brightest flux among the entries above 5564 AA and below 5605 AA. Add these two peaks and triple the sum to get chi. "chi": 112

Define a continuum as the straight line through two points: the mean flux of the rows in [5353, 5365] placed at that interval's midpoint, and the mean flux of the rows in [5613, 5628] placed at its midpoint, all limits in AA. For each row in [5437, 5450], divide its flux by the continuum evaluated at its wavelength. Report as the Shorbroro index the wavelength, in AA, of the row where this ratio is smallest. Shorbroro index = 5446.11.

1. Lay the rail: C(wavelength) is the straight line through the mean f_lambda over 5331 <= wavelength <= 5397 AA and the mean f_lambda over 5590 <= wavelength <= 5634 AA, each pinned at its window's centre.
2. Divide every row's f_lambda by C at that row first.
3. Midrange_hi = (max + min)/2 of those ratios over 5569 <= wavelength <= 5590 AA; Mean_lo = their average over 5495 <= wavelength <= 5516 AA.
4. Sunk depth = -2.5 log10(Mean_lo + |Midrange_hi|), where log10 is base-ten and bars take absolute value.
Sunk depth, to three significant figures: -0.725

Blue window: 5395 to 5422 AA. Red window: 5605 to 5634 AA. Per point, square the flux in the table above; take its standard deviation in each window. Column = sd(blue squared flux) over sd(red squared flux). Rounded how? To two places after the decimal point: 1.17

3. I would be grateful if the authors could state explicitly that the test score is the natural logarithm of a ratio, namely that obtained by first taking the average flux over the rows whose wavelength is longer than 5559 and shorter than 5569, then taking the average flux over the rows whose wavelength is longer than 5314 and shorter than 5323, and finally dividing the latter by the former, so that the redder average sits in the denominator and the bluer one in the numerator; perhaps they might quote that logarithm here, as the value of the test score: 0.01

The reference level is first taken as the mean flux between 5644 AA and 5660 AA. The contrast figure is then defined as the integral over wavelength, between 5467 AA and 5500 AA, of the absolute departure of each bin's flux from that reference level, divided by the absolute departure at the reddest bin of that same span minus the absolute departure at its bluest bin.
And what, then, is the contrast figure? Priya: -29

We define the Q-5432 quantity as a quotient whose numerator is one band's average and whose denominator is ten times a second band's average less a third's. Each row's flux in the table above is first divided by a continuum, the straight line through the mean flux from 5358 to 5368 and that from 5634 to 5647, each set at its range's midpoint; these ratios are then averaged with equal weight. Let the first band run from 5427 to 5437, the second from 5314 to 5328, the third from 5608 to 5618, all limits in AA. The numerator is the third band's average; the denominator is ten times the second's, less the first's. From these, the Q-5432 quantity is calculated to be 0.115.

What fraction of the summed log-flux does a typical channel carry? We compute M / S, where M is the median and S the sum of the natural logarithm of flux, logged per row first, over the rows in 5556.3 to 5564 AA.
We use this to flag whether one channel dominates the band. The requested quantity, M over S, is 0.33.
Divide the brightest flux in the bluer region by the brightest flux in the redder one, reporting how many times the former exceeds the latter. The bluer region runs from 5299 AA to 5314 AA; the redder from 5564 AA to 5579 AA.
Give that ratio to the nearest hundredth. 1.11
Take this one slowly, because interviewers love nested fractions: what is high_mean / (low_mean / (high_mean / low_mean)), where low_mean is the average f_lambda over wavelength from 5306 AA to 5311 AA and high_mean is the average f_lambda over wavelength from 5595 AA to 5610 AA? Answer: 0.82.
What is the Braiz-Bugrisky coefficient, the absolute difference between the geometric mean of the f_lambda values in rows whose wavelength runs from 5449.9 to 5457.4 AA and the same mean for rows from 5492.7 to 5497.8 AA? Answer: 1.31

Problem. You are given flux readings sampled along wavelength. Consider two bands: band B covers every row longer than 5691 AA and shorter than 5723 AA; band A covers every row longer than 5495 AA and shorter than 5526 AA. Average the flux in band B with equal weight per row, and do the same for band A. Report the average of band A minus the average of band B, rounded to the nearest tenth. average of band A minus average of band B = -0.2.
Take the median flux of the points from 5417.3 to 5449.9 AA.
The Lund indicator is 17.9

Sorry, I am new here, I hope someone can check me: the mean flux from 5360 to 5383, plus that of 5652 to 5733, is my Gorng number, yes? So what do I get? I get 34.3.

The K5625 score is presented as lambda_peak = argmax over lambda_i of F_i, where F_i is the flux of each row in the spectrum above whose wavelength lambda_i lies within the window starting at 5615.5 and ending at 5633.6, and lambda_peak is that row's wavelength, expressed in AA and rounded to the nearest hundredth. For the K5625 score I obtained 5624.53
